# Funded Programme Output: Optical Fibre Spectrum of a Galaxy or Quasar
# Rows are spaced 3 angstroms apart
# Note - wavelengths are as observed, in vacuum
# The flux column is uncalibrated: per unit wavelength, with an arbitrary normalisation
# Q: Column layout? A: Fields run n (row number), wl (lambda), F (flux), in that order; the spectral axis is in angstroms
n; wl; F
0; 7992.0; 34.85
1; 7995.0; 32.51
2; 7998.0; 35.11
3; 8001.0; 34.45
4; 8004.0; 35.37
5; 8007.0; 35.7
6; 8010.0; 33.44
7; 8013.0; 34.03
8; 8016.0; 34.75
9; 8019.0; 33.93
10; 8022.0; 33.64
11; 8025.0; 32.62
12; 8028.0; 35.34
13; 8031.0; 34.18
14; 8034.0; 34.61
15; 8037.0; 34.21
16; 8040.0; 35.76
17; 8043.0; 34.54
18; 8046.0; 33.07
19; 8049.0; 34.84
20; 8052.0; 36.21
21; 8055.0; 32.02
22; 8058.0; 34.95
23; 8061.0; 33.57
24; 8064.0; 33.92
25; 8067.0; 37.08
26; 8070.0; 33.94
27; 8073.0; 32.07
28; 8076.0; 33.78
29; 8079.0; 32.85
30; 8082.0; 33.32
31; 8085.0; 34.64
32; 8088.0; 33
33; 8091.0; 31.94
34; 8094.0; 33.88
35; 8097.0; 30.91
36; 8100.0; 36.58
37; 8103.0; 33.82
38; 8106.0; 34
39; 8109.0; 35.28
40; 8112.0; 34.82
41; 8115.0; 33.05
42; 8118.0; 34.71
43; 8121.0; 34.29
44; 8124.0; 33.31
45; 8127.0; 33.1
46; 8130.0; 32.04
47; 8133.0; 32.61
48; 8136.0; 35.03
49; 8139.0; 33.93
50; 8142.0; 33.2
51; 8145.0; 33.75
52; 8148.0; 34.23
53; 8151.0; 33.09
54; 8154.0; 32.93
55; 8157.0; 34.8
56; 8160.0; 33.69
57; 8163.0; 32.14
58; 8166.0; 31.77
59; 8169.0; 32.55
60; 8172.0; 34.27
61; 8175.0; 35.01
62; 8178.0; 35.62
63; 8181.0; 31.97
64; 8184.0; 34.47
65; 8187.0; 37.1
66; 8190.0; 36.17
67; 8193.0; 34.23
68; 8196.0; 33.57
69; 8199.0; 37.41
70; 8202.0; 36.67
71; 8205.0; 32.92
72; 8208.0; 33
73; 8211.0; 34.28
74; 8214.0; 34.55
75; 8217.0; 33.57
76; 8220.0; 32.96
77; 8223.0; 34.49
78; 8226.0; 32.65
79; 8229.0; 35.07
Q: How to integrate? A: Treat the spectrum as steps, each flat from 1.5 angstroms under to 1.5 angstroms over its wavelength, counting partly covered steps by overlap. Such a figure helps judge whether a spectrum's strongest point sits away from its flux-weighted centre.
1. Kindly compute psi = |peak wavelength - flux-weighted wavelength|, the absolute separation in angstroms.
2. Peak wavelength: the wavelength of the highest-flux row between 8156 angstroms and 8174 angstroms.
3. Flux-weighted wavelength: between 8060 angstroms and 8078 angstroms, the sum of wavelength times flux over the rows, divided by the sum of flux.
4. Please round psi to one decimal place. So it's 88.6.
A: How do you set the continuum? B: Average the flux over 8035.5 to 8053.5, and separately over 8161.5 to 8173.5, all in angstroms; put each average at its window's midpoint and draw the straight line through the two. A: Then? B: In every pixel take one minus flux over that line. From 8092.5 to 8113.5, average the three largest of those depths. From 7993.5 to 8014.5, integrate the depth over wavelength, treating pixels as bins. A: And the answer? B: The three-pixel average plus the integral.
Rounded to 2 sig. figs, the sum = 0.67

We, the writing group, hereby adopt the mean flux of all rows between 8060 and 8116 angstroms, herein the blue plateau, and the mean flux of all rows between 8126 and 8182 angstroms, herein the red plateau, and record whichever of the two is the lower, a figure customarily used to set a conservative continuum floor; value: 33.5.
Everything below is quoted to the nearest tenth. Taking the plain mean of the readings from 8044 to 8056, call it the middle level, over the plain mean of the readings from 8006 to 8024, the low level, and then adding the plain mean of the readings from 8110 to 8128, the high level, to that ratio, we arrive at 34.9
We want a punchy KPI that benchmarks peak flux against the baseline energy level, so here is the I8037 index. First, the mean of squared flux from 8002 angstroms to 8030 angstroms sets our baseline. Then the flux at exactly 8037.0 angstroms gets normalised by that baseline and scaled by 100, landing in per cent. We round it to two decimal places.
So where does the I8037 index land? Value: 2.90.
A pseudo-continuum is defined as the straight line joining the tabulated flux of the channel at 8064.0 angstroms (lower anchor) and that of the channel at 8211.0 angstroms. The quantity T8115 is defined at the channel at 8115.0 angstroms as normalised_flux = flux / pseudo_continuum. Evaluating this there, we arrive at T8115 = 0.97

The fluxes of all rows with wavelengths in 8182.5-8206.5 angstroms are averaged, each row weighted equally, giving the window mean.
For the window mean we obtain 35.3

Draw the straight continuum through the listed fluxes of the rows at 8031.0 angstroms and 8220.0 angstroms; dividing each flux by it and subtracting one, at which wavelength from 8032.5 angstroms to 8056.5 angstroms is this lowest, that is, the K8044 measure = 8055.0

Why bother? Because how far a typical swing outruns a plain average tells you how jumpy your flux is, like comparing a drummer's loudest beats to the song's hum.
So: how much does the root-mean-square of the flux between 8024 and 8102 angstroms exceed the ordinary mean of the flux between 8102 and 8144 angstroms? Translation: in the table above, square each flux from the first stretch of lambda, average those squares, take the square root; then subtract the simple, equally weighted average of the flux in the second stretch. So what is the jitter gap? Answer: 0.23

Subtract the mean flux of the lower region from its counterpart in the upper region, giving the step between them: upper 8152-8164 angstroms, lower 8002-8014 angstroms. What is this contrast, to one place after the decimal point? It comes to -1.2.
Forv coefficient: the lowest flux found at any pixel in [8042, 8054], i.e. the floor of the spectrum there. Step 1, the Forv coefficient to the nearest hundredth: 33.07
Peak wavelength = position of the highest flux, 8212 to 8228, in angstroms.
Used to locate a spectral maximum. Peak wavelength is 8214.0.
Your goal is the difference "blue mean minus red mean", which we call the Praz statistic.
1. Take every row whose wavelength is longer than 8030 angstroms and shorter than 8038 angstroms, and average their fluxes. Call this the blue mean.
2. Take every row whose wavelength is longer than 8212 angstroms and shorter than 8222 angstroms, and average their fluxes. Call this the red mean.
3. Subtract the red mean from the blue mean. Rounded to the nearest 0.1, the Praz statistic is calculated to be 0.6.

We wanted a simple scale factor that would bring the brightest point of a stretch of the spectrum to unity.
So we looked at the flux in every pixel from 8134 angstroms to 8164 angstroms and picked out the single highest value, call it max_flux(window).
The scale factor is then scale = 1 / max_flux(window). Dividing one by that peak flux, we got 0.0285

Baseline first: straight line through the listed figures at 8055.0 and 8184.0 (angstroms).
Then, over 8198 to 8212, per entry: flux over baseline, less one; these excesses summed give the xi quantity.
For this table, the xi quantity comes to 0.00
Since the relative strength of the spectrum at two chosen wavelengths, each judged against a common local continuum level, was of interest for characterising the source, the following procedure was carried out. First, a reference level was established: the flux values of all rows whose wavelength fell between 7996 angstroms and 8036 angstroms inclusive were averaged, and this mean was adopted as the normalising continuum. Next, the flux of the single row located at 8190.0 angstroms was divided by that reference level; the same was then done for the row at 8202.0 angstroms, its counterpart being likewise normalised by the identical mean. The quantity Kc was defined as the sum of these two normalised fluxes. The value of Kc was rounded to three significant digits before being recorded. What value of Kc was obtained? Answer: 2.12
